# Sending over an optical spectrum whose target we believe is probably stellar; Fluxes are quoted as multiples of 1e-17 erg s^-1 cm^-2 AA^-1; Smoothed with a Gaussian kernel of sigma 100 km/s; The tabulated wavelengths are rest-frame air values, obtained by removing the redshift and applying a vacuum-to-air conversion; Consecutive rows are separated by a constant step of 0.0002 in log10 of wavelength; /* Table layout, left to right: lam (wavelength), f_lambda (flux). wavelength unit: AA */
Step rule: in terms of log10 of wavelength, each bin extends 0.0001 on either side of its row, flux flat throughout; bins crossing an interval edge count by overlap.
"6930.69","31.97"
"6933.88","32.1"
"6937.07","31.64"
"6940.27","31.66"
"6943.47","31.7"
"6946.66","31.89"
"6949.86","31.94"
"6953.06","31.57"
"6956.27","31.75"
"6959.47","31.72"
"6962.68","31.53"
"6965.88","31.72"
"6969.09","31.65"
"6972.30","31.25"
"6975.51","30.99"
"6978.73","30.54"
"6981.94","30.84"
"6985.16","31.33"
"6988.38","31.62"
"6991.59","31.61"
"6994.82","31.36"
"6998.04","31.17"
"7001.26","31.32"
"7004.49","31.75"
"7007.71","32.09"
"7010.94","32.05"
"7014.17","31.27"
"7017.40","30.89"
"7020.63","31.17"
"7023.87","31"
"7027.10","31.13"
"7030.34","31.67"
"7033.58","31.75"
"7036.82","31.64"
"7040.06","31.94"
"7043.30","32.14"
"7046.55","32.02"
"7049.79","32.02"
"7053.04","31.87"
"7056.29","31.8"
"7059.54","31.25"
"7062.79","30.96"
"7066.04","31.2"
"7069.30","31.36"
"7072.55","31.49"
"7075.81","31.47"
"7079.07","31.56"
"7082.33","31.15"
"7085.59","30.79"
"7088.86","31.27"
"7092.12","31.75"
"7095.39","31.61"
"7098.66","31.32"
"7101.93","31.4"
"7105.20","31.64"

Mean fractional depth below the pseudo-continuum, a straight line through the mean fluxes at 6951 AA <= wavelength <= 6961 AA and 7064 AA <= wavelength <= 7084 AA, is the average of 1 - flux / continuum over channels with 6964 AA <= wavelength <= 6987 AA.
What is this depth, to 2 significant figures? 0.014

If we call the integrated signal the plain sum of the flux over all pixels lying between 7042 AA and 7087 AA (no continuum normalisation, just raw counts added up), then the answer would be 441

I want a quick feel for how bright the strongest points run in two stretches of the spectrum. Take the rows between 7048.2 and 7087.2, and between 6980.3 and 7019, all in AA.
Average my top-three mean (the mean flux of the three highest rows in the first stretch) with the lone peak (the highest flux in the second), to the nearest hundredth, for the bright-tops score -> 31.99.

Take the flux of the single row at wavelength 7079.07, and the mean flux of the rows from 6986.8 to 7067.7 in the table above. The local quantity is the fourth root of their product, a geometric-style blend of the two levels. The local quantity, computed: 5.617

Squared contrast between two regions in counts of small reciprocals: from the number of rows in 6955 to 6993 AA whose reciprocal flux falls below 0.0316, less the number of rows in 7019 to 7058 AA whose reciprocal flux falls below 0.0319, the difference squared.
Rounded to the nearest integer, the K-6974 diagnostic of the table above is 25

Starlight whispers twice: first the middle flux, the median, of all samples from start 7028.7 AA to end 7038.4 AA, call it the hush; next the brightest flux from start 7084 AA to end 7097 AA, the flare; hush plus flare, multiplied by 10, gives 634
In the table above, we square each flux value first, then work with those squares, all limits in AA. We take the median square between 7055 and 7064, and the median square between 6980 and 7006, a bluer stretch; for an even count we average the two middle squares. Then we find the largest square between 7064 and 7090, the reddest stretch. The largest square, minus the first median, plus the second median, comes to 1002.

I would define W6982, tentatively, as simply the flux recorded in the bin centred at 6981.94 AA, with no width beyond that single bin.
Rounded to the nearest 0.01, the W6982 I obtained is 30.84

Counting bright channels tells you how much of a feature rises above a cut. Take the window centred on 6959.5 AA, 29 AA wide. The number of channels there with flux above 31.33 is 8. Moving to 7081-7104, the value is 3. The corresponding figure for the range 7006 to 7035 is 4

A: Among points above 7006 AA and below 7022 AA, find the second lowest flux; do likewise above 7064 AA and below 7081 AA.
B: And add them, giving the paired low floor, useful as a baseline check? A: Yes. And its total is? 62.5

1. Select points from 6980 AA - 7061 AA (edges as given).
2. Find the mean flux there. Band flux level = 31.5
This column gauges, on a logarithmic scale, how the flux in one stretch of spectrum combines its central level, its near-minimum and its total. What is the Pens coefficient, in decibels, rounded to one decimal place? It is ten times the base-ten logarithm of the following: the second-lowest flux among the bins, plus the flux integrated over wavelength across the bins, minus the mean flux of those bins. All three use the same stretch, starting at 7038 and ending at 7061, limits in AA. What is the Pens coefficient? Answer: 28.6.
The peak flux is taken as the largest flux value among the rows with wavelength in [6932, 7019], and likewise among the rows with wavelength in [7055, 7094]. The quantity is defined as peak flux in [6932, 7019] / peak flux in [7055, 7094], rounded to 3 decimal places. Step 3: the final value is 1.009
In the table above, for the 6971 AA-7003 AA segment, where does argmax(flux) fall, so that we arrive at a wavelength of 6988.38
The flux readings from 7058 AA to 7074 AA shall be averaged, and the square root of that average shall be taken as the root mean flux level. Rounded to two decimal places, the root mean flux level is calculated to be 5.59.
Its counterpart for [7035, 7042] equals 5.64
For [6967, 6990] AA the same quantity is 5.58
